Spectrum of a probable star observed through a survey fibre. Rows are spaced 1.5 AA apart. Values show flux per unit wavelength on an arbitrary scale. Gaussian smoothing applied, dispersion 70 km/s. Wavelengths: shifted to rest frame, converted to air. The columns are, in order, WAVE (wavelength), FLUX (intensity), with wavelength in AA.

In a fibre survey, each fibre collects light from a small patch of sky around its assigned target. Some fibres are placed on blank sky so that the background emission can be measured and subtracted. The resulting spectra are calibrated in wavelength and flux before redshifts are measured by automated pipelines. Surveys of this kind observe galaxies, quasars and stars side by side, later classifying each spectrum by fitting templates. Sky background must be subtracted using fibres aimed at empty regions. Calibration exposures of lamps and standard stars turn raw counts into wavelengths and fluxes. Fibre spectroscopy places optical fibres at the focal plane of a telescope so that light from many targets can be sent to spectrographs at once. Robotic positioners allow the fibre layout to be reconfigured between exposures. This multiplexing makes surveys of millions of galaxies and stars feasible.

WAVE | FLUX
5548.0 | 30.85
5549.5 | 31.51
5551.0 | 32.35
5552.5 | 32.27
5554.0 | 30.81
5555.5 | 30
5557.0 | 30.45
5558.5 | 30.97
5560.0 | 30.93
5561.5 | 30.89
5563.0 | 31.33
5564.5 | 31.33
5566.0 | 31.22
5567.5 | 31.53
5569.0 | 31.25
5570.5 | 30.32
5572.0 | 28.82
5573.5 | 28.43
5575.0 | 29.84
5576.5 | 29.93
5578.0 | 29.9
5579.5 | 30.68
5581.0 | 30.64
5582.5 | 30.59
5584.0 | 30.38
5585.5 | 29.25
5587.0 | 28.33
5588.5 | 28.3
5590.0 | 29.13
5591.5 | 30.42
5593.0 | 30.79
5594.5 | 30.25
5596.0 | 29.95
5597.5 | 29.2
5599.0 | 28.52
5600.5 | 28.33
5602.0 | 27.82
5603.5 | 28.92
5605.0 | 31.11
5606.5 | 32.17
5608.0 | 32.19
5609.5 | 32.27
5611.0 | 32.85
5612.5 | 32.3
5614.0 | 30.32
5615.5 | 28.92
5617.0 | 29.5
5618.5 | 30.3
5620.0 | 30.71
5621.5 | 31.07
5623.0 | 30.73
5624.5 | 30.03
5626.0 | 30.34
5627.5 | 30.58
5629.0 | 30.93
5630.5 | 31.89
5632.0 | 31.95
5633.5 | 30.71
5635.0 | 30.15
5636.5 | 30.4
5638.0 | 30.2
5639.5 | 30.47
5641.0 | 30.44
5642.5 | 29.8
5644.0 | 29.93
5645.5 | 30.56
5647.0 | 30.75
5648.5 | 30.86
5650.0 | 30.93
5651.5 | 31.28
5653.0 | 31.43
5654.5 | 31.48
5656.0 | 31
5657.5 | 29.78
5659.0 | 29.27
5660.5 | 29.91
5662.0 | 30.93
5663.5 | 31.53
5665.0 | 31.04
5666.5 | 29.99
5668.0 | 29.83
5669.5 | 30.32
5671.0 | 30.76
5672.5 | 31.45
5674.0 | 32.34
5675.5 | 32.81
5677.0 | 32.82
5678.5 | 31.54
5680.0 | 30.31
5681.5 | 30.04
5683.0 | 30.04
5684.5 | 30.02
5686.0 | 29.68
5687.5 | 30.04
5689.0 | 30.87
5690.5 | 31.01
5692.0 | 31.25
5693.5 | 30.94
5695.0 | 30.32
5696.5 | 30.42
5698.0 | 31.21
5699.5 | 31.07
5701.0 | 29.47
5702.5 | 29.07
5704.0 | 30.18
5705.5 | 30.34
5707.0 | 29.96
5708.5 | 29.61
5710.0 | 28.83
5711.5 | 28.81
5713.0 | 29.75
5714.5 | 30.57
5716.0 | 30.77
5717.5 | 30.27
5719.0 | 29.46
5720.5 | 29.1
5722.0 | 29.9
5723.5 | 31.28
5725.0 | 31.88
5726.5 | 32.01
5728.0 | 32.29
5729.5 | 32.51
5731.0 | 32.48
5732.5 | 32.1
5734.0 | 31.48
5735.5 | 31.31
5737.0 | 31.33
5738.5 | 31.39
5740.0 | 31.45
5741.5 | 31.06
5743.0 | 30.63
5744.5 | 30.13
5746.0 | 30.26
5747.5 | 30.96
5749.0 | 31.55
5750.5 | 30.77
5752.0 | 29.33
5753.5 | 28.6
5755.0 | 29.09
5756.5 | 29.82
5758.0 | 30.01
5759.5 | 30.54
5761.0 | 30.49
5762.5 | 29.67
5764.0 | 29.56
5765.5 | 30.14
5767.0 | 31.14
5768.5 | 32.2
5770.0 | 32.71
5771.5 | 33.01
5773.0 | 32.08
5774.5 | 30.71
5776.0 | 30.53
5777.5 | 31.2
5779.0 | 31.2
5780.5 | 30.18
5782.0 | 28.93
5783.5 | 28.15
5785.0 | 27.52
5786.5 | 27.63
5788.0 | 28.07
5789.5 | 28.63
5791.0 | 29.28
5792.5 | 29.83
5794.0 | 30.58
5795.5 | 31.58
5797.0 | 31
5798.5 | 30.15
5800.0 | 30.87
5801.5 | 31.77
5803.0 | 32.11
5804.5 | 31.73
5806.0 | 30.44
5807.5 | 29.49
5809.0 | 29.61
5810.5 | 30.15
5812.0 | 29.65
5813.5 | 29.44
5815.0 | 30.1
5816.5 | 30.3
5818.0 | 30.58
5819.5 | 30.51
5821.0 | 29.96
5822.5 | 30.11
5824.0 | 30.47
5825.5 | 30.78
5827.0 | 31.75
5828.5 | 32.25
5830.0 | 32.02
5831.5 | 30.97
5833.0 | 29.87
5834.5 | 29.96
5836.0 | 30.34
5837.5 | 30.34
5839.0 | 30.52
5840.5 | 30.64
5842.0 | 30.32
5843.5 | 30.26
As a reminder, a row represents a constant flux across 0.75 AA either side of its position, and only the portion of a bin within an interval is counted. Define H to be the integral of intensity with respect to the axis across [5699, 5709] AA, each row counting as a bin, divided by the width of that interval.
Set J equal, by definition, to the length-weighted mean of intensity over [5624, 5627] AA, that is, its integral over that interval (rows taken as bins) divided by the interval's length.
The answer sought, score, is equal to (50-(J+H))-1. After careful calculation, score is -11.2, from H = 29.9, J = 30.2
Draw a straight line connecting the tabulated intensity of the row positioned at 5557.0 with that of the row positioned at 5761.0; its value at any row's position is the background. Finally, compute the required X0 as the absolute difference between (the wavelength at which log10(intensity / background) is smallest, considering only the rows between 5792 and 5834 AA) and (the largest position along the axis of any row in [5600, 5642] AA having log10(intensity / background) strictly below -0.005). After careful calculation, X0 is 189.0 AA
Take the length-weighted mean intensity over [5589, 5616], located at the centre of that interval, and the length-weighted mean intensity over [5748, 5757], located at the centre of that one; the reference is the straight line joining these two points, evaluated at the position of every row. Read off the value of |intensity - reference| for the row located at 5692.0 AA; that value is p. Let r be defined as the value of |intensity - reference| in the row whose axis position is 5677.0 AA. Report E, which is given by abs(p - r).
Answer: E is 1.5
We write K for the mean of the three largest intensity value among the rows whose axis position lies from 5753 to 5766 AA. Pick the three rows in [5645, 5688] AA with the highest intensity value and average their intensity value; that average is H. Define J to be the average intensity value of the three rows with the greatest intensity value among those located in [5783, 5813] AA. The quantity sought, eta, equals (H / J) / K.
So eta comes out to 0.0337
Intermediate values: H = 32.7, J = 31.9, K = 30.4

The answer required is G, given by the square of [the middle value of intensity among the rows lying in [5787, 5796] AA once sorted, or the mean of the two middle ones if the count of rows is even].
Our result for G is 873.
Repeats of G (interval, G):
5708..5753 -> 953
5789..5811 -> 927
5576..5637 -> 923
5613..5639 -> 924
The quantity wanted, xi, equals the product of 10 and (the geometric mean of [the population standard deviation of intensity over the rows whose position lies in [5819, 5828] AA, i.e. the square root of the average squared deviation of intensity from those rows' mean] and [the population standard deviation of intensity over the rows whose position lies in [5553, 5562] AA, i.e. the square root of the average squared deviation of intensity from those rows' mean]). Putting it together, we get 4.5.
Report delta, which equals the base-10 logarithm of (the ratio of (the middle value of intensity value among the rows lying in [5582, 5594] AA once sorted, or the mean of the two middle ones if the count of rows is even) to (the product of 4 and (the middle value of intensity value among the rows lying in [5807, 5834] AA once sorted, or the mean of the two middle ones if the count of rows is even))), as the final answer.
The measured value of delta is -0.608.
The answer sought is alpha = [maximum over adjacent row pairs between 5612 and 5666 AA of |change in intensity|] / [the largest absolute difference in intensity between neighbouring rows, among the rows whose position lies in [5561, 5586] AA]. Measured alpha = 1.32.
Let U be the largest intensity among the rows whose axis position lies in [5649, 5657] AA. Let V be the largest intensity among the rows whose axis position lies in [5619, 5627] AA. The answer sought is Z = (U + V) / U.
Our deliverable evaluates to 1.987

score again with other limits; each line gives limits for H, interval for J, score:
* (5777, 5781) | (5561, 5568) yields -13.1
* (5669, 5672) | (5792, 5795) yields -12.0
